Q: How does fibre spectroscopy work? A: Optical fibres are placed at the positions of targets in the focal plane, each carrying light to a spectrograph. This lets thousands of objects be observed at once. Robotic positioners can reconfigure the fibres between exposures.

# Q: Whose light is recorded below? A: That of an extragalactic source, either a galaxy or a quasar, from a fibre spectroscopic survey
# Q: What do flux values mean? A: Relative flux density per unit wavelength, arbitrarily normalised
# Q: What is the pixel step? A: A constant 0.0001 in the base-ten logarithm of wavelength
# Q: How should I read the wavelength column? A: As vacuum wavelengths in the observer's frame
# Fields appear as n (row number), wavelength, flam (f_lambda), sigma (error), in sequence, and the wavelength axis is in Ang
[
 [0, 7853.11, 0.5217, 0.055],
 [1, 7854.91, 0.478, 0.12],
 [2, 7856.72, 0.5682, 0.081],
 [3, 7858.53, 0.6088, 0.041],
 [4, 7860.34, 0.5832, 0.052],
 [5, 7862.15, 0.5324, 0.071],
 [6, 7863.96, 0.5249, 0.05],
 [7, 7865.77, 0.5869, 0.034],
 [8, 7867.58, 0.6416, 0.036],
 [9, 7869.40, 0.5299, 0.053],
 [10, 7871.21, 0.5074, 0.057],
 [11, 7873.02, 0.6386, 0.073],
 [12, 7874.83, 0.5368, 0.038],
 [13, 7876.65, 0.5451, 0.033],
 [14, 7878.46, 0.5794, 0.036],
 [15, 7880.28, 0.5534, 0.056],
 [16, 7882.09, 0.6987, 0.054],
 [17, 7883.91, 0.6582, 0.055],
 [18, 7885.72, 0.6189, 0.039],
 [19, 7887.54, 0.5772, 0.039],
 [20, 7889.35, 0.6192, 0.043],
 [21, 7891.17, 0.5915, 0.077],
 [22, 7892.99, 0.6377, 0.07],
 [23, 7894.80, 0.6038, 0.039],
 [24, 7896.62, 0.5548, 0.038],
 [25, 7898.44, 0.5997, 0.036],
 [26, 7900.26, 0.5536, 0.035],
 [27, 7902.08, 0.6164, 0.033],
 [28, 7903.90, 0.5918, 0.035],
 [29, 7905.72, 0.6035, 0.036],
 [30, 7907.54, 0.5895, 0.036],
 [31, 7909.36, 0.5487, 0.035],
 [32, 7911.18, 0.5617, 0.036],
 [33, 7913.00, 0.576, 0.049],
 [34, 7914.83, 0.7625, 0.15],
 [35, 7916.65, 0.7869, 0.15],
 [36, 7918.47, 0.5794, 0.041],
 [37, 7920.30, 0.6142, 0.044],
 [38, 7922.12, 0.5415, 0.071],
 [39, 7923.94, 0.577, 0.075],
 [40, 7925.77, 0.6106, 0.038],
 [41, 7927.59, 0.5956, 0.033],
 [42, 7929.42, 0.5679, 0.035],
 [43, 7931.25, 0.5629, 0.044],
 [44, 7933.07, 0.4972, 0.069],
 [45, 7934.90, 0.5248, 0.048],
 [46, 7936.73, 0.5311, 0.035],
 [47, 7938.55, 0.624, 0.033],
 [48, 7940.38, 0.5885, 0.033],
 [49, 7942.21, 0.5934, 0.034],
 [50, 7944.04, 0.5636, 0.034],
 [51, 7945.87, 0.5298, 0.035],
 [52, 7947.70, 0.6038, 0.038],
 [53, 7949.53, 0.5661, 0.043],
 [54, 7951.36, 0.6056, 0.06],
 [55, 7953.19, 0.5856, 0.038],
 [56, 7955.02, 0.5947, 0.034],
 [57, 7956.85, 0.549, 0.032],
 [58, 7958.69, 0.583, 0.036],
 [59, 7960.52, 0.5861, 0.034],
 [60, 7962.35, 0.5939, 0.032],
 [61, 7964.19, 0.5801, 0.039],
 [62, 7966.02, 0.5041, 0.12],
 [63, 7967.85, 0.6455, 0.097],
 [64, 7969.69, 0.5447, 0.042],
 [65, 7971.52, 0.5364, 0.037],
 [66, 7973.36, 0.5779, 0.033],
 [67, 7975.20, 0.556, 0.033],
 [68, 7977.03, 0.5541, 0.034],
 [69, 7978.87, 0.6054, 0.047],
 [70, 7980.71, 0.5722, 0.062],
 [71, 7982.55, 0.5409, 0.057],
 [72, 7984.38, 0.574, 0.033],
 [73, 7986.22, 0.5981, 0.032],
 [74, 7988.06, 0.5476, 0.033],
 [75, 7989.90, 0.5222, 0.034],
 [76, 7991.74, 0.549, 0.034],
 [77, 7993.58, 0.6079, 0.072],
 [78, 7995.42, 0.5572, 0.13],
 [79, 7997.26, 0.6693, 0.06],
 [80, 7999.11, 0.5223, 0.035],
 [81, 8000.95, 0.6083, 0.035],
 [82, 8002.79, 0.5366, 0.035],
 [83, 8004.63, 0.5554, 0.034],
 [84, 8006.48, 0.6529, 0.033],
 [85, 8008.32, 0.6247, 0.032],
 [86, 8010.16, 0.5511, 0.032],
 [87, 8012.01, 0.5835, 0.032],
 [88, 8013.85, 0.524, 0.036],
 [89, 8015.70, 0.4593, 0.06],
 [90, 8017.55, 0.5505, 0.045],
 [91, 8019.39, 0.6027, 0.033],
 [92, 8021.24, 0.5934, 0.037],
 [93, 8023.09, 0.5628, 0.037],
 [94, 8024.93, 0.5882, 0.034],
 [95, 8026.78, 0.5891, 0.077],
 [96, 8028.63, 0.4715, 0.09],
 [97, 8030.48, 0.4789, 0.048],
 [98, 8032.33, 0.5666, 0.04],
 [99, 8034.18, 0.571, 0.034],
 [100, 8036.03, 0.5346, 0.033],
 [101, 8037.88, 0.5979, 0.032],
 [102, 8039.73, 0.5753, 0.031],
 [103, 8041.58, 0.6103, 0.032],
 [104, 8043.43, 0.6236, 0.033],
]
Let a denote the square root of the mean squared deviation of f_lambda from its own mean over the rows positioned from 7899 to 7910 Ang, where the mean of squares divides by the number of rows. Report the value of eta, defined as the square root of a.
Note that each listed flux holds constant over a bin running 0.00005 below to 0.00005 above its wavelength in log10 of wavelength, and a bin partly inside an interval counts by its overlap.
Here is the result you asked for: 0.157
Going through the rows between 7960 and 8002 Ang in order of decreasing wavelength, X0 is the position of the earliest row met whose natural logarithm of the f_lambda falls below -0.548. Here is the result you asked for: 7999.11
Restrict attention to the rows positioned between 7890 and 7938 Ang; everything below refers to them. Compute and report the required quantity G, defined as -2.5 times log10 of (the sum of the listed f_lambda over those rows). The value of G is -3.0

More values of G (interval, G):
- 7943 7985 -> -2.8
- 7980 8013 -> -2.5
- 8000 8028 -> -2.3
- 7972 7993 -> -2.0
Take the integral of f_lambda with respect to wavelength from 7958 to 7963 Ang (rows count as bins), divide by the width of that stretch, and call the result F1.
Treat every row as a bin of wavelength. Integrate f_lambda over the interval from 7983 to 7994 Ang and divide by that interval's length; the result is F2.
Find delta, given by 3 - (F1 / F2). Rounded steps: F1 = 0.588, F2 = 0.564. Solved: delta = 1.96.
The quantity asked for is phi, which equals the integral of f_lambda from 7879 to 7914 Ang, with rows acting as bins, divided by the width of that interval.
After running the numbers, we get 0.598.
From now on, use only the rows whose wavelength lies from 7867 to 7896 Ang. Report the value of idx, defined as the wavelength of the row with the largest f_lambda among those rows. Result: 7882.09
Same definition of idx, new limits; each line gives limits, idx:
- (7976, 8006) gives 7997.26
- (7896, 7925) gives 7916.65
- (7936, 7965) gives 7938.55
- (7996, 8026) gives 7997.26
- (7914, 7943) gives 7916.65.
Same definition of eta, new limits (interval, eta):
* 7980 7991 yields 0.158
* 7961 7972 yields 0.213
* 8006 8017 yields 0.253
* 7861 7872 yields 0.215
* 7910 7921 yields 0.303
